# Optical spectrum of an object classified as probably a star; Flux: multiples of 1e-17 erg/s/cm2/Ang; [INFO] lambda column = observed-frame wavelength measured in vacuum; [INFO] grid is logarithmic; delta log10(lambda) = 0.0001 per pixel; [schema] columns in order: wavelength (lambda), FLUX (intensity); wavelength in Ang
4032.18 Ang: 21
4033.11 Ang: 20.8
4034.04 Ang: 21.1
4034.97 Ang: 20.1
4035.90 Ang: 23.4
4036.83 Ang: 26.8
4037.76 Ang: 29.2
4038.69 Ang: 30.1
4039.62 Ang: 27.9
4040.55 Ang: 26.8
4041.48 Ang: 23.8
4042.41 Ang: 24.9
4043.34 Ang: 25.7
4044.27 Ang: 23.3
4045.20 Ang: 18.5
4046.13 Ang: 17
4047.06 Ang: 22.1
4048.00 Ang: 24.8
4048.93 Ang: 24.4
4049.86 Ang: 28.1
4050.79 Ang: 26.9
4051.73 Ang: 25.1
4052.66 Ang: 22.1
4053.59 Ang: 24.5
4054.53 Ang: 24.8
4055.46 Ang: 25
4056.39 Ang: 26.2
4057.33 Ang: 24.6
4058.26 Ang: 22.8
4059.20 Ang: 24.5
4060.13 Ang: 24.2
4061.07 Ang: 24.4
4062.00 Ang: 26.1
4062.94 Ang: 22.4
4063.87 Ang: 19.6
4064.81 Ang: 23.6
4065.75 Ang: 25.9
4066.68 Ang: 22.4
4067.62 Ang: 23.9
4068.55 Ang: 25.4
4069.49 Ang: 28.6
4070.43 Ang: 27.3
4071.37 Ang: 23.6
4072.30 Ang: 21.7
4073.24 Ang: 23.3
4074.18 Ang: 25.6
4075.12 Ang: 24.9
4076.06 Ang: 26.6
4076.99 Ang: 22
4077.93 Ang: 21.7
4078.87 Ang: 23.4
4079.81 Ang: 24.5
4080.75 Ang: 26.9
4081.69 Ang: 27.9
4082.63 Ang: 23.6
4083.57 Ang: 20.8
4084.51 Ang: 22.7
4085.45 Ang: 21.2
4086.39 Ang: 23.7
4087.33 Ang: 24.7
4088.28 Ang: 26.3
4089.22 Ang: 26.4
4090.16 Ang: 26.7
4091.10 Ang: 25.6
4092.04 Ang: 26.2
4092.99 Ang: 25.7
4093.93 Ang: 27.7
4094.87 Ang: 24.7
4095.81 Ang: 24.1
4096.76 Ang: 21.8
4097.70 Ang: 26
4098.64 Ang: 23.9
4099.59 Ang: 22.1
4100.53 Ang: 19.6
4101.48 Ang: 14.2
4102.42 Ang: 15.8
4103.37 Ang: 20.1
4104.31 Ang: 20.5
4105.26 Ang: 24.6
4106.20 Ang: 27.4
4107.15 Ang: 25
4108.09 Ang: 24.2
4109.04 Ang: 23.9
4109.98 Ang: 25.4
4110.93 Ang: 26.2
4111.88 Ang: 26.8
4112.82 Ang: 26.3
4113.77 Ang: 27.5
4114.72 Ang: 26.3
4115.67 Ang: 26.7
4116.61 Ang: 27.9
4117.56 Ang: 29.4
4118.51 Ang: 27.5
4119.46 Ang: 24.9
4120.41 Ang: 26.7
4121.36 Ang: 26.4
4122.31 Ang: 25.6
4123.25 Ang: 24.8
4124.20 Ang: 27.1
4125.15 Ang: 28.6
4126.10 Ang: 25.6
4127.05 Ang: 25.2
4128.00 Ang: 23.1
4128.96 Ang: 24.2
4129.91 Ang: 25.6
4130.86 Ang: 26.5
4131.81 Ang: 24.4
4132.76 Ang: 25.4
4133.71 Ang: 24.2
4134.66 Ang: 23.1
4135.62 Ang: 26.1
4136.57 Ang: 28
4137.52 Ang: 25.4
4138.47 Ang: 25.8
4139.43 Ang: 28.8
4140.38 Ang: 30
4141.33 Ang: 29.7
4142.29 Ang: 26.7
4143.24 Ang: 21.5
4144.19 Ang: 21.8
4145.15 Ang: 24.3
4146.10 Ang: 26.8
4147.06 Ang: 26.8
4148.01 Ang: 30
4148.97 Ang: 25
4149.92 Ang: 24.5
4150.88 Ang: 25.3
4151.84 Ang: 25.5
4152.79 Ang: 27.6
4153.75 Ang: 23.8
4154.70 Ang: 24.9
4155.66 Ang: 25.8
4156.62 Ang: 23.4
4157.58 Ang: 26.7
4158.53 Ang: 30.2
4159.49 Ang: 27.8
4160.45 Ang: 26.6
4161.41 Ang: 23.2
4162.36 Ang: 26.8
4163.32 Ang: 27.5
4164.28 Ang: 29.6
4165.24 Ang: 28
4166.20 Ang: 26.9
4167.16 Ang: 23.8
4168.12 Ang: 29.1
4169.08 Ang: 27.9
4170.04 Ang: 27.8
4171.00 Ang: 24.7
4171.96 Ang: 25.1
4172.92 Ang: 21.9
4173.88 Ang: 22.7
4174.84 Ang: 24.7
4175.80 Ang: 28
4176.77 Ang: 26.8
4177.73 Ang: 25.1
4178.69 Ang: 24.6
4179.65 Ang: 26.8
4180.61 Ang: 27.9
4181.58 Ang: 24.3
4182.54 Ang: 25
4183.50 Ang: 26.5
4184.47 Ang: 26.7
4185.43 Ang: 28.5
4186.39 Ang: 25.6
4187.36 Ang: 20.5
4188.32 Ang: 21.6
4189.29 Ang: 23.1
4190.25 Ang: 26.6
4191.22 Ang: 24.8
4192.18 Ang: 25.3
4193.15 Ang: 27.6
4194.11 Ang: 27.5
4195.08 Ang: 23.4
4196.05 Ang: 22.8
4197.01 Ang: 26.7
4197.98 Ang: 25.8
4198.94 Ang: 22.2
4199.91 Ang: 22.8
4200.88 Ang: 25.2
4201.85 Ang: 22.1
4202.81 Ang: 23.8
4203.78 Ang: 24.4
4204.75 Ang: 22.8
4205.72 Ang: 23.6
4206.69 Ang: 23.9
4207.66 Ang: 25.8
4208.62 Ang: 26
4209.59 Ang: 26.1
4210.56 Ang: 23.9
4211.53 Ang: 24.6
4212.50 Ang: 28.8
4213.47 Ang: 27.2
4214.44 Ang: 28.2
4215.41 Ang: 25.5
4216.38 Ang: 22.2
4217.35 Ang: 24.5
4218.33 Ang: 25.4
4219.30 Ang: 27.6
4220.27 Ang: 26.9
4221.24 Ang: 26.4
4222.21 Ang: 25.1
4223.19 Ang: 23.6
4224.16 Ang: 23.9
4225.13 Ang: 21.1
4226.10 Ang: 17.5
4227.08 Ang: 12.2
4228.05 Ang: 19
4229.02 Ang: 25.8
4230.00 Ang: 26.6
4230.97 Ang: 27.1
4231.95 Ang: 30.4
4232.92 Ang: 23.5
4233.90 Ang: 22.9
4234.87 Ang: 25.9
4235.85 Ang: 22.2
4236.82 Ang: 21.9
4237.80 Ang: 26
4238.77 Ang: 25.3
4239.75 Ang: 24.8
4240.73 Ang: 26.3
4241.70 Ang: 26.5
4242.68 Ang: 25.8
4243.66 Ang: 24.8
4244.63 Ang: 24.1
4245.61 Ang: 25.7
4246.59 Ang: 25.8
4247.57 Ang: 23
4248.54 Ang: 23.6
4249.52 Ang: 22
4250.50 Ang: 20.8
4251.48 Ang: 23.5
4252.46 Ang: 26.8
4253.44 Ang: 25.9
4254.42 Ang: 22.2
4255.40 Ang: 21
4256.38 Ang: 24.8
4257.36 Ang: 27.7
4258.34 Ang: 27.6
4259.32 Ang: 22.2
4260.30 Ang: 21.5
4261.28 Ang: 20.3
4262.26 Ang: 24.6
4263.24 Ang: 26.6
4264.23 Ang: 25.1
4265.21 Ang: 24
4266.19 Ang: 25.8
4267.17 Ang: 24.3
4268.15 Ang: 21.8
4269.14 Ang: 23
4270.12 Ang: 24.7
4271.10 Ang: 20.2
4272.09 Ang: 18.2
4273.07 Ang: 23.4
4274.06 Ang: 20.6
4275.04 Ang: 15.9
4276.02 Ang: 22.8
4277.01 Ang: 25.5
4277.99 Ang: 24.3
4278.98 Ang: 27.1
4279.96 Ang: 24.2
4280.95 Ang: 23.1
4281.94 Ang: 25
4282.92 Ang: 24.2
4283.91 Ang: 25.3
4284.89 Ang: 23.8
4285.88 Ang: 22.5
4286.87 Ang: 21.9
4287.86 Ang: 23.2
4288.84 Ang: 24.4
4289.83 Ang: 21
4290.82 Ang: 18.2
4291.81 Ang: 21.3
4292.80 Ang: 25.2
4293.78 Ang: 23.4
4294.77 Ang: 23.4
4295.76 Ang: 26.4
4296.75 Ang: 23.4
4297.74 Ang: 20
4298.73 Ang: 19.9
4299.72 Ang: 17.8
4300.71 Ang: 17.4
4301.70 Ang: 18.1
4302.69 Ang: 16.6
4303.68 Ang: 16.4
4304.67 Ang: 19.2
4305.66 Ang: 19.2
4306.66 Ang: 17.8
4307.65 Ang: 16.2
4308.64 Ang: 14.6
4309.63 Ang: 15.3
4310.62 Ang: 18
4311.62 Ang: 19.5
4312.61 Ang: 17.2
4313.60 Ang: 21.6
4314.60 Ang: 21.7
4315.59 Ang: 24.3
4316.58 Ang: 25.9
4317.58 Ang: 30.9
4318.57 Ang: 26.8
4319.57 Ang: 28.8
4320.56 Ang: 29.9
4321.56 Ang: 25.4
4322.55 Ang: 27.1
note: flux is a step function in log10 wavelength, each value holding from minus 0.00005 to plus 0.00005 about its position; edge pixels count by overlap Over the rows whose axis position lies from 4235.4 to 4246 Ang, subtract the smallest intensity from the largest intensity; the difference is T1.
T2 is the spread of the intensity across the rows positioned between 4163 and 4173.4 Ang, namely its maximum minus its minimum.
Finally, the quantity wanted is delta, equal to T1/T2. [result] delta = 0.6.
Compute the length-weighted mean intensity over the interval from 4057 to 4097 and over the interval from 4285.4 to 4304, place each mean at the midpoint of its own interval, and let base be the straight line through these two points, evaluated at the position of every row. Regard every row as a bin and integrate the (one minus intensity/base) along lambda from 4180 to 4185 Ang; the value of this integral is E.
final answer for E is -0.72 Ang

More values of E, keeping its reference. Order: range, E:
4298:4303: 0.70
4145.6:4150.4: -0.67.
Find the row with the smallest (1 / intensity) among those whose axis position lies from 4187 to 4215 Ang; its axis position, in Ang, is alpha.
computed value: 4212.50 Ang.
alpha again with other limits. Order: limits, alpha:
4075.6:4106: 4081.69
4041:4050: 4049.86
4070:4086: 4081.69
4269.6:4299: 4278.98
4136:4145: 4140.38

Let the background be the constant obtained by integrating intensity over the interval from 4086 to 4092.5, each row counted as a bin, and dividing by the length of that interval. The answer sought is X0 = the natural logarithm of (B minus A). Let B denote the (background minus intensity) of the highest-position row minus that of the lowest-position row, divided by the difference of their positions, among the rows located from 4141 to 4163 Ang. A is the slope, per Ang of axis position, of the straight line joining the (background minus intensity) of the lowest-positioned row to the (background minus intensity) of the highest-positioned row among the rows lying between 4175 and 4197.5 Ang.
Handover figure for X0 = -2.6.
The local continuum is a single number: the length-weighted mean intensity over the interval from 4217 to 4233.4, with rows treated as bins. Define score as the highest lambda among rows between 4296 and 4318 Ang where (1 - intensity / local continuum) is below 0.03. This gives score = 4317.58 Ang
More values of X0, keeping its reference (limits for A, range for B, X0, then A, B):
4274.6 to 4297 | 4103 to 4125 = -4.7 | -0.35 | -0.34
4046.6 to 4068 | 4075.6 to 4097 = -1.1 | -0.09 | 0.23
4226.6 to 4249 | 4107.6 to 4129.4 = -0.6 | -0.53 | 0.00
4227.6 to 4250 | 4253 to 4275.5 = -0.5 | -0.14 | 0.46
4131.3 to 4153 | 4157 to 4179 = -1.4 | -0.15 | 0.10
